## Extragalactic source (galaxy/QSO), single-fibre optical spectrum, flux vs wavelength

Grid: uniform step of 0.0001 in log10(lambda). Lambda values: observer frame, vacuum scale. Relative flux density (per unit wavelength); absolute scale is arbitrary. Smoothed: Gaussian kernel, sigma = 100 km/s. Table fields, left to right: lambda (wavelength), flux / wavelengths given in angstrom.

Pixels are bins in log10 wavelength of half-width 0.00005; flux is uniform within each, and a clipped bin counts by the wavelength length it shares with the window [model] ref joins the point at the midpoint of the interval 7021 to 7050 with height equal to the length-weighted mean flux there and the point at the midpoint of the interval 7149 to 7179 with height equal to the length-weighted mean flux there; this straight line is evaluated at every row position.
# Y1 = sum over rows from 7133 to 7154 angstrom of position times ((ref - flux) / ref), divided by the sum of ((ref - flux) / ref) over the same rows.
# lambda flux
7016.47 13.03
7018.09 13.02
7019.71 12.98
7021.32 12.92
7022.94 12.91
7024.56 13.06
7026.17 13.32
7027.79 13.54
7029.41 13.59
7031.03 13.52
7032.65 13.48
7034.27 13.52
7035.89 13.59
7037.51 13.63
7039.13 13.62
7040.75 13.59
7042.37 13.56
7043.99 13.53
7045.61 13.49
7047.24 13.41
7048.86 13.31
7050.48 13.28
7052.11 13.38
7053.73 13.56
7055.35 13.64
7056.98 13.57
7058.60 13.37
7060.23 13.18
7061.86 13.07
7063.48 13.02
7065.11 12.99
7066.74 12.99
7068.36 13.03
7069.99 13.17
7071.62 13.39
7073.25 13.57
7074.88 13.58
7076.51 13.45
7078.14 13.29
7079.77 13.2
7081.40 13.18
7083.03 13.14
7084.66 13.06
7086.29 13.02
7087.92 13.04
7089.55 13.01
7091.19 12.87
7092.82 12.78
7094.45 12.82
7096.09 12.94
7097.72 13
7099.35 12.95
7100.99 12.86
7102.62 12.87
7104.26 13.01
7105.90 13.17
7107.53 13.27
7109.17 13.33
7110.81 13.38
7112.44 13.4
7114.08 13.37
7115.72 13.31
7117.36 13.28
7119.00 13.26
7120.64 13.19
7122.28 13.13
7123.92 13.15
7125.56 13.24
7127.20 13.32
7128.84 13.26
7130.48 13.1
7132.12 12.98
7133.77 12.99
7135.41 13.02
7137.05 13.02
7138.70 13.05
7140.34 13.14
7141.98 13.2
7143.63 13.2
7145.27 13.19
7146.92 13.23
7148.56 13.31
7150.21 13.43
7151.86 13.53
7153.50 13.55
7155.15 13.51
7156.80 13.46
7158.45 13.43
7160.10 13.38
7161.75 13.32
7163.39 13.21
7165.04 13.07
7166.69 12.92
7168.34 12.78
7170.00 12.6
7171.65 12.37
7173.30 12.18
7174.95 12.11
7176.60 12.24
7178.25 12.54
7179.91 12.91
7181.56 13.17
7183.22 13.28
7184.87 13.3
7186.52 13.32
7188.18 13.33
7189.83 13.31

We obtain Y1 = 7150.9 angstrom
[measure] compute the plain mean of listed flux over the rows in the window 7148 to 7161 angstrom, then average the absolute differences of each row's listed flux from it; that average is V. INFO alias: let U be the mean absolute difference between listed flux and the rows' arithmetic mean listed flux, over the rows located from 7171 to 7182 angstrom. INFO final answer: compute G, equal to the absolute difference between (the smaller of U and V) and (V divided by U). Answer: 0.1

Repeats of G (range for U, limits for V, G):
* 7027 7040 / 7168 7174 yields 4.4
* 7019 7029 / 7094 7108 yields 0.4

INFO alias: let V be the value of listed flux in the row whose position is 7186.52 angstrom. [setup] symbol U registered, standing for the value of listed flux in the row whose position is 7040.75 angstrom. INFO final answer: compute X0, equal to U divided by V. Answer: 1.02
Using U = 13.59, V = 13.32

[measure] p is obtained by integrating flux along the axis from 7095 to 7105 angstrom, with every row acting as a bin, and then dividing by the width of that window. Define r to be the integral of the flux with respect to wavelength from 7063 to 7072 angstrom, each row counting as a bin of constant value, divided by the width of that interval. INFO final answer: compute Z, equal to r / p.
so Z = 1.01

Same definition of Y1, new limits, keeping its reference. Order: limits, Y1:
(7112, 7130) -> 7119.6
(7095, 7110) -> 7098.7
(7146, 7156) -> 7151.9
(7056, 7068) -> 7065.3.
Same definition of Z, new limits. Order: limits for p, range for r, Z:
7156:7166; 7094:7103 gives 0.97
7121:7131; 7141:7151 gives 1.00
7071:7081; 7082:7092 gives 0.97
